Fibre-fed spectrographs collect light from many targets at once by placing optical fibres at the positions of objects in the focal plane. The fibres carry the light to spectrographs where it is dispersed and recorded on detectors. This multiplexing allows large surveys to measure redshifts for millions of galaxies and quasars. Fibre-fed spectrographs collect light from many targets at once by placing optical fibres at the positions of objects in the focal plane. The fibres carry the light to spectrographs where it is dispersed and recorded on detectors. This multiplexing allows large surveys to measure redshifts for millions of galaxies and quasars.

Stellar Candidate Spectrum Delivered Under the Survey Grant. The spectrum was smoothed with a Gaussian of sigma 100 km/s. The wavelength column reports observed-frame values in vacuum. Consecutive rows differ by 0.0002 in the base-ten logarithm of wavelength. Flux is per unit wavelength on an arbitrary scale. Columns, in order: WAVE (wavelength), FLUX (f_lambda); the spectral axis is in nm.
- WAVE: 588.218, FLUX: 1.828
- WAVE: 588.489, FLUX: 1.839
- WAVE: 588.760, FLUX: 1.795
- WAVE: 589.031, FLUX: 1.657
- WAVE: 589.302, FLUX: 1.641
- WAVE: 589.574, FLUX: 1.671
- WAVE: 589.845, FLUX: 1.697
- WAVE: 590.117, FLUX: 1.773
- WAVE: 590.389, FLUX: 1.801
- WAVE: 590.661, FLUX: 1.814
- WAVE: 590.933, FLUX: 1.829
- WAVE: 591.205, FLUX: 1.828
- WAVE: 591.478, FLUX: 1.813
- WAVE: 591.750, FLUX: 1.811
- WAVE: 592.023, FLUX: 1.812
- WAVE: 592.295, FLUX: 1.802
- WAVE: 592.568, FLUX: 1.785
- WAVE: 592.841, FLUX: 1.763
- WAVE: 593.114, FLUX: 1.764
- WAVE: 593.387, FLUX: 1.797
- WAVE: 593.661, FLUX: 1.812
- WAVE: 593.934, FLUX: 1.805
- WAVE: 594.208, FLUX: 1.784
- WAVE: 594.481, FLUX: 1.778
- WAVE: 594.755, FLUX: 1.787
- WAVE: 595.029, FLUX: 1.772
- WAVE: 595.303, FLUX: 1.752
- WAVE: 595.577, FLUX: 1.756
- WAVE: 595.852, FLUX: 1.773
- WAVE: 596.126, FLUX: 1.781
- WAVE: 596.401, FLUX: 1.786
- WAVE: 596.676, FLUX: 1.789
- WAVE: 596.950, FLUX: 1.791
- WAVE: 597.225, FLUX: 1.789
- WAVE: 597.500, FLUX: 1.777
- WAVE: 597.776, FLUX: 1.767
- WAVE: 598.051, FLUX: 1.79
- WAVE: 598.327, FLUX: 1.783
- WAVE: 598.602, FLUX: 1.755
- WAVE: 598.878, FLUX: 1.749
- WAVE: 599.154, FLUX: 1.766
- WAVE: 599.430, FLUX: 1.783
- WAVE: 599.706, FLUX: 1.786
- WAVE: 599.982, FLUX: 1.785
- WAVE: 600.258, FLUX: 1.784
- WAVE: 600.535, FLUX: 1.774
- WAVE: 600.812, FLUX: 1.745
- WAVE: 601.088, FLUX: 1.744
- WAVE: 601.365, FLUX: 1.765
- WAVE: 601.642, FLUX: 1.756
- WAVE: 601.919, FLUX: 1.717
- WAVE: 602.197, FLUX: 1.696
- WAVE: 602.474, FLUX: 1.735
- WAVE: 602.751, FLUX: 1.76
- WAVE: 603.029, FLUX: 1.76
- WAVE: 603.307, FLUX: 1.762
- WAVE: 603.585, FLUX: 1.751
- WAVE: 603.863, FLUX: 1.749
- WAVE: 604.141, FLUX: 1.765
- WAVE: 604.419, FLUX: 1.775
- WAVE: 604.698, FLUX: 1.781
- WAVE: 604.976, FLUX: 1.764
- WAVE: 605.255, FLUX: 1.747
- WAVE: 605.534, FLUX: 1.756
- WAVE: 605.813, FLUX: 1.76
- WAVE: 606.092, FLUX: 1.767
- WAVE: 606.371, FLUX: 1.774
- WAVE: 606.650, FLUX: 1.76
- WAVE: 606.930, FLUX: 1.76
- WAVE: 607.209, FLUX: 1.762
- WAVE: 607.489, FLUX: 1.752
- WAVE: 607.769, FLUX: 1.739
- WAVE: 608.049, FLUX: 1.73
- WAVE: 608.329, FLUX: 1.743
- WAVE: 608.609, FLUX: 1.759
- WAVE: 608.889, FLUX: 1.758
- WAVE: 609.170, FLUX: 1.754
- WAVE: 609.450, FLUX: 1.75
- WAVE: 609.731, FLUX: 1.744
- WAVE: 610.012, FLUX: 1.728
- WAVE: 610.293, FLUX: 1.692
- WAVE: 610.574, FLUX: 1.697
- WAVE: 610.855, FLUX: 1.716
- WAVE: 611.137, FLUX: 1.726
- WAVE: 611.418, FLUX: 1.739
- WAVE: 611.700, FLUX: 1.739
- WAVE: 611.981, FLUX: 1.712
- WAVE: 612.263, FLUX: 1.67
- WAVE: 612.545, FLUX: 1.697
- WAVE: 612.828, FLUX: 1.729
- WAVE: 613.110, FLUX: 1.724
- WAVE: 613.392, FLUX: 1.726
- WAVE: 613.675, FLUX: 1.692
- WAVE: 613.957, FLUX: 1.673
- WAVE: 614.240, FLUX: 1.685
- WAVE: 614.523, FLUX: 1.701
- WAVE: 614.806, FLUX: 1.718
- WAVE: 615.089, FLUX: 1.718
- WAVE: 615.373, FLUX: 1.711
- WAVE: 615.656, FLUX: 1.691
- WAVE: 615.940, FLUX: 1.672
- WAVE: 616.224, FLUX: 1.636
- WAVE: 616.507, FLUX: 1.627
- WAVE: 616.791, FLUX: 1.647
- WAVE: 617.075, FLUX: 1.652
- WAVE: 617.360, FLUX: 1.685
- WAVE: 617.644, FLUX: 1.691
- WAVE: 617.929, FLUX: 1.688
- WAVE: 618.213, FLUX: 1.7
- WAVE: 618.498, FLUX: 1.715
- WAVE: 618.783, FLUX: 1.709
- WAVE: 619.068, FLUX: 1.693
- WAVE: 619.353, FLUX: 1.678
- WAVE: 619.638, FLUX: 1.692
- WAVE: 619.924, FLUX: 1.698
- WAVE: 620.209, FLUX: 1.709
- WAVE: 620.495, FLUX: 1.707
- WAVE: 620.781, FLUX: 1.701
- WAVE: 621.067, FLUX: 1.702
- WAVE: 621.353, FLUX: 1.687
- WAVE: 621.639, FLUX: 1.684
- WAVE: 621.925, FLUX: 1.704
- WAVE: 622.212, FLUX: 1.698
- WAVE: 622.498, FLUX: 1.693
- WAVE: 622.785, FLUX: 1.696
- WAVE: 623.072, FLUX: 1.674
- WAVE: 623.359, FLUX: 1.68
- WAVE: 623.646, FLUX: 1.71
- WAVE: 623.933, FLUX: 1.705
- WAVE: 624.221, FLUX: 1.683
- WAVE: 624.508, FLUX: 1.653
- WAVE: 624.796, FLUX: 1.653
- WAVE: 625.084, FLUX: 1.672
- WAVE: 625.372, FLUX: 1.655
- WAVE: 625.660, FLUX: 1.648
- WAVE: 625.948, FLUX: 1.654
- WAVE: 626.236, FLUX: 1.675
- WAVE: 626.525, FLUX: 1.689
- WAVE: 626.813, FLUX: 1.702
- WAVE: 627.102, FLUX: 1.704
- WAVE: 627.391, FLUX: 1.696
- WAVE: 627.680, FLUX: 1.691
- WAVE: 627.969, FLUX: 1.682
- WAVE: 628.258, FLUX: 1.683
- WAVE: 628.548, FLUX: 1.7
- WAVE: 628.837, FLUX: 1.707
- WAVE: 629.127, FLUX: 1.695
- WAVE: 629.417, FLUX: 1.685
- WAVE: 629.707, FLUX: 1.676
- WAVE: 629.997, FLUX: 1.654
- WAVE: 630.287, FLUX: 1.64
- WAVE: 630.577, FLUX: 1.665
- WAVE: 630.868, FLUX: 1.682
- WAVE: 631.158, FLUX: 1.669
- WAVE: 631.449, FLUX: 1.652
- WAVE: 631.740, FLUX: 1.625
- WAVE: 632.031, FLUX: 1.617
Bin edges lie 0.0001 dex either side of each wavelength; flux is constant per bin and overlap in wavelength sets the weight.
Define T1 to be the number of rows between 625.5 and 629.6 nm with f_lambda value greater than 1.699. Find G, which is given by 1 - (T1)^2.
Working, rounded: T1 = 4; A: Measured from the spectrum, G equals -15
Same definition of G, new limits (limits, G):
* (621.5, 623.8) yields -3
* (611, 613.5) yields -48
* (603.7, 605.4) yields -35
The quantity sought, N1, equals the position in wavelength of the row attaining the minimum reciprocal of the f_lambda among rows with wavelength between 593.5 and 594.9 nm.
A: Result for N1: 593.661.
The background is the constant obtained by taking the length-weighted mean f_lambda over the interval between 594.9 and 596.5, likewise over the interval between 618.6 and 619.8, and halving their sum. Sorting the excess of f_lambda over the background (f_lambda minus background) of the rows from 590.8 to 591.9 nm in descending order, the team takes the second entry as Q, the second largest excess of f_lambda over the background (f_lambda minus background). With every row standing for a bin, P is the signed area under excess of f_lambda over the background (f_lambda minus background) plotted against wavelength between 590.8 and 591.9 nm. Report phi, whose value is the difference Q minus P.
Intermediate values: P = 0.10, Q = 0.10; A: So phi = -0.001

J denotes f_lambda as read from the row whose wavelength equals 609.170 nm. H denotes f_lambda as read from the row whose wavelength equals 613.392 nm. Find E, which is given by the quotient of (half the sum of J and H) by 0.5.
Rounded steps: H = 1.726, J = 1.754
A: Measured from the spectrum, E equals 3.48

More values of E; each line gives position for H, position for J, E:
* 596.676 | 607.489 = 3.54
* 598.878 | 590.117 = 3.52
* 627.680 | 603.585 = 3.44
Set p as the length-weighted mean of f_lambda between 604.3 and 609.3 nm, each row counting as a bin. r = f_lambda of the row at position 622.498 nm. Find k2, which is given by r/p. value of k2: 0.96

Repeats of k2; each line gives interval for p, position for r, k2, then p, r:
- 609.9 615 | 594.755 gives 1.05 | 1.71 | 1.787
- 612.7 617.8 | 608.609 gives 1.04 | 1.69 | 1.759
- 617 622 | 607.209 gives 1.04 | 1.69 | 1.762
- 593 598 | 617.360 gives 0.95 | 1.78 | 1.685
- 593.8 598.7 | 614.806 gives 0.97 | 1.78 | 1.718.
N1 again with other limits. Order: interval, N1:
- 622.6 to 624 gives 623.646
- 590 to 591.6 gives 590.933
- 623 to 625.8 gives 623.646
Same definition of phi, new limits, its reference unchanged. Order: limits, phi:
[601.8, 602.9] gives 0.008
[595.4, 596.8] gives -0.008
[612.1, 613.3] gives 0.023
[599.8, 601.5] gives -0.007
